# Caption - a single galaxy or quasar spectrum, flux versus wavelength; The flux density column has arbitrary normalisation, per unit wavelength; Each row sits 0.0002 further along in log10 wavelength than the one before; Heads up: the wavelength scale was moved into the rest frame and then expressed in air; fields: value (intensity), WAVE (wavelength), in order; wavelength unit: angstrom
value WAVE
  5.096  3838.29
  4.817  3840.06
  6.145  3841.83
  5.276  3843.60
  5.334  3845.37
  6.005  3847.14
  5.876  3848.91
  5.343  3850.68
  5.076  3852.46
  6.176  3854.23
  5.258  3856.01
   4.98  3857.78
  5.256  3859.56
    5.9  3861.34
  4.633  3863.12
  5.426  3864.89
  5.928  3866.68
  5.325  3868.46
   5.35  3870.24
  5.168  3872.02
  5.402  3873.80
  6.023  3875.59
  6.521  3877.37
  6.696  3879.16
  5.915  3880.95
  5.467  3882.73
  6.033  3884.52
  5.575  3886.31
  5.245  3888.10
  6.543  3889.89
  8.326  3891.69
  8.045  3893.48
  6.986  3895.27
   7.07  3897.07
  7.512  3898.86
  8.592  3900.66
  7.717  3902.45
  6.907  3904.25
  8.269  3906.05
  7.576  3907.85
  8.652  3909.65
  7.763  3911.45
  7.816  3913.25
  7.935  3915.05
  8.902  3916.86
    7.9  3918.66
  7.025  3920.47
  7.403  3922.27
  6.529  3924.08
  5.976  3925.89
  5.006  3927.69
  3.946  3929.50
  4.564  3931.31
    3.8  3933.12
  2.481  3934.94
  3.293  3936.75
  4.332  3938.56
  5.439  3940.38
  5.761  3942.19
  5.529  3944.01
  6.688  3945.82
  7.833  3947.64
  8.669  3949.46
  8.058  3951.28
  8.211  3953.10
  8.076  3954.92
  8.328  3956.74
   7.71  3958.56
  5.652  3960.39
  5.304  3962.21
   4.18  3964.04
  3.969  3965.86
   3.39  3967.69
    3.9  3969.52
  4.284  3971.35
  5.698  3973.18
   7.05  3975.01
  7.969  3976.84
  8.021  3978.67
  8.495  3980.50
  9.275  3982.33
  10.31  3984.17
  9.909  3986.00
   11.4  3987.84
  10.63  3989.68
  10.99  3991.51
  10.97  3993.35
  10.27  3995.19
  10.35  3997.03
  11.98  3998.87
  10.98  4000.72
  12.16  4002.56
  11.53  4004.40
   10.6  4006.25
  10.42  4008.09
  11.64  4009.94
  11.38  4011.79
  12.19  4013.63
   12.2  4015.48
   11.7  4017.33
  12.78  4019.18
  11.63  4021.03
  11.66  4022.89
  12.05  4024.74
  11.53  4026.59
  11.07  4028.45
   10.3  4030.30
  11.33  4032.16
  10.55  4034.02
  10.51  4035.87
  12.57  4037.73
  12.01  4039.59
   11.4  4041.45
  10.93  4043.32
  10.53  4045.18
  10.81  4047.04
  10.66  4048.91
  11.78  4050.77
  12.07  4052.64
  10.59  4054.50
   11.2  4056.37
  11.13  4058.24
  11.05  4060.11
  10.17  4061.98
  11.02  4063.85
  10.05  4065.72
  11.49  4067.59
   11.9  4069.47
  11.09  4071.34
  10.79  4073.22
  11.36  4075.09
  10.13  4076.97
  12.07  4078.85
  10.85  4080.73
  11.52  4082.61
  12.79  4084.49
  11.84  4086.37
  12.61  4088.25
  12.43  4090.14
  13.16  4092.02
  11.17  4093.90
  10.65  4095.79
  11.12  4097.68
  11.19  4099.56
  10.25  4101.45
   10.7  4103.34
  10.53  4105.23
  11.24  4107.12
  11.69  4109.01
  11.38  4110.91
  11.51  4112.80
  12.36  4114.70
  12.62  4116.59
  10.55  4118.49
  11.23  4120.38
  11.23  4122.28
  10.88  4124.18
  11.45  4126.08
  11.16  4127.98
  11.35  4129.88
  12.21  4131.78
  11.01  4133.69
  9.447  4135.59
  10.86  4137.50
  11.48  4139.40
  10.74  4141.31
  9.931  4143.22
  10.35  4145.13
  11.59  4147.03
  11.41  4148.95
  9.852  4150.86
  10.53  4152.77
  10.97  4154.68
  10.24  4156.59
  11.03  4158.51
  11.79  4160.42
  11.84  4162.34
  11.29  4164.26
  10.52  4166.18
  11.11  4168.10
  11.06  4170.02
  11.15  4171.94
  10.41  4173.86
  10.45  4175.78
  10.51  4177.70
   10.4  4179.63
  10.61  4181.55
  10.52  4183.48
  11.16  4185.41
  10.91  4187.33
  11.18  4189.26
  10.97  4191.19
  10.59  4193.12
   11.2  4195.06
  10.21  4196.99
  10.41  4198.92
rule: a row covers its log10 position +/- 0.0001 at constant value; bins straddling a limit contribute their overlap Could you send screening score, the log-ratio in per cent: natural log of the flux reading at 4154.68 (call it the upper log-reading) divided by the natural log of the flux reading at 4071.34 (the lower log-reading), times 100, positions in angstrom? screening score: 100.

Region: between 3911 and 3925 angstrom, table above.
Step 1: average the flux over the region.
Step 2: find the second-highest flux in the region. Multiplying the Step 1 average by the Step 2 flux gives 61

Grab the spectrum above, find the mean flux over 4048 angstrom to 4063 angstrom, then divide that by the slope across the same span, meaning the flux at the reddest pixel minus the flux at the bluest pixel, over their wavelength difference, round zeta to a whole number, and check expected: -296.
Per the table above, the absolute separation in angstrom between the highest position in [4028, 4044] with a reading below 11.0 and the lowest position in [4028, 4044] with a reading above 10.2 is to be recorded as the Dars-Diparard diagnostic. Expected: 14.9 angstrom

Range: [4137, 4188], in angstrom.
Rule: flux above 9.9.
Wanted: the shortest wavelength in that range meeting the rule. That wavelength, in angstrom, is 4137.50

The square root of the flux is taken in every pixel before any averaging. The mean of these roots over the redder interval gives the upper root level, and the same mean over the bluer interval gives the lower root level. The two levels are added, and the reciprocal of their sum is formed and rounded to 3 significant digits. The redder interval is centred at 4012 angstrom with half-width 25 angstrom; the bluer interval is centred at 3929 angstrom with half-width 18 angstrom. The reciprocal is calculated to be 0.174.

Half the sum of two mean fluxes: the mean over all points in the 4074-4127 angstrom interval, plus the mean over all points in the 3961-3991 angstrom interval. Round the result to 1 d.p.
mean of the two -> 9.3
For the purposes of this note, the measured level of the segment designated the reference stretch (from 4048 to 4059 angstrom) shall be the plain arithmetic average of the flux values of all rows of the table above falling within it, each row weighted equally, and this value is 11.2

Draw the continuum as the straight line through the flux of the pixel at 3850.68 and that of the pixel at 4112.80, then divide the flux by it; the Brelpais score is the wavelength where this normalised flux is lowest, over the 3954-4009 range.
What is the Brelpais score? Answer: 3967.69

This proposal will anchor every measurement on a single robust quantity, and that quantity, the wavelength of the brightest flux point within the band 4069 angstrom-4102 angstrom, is 4092.02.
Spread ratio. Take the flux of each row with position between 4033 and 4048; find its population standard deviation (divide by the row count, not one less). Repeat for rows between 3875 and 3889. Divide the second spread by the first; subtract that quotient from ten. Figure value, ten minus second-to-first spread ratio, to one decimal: 9.3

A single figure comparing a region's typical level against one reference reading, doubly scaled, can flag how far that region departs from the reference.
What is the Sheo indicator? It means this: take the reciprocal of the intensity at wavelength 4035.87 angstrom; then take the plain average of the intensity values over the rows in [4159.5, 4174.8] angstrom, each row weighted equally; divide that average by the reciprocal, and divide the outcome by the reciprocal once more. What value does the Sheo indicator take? 1231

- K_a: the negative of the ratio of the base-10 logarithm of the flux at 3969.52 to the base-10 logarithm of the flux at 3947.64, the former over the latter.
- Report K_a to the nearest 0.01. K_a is -0.66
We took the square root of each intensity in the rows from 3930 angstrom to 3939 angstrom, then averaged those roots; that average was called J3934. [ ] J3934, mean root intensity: 1.9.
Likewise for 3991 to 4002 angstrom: 3.3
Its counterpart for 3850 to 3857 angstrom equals 2.3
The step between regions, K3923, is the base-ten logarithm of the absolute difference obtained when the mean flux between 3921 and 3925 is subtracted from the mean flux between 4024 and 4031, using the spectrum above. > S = 0.6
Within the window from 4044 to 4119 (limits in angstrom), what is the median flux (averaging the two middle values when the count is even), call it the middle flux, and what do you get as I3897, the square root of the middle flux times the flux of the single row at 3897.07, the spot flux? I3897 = 8.9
